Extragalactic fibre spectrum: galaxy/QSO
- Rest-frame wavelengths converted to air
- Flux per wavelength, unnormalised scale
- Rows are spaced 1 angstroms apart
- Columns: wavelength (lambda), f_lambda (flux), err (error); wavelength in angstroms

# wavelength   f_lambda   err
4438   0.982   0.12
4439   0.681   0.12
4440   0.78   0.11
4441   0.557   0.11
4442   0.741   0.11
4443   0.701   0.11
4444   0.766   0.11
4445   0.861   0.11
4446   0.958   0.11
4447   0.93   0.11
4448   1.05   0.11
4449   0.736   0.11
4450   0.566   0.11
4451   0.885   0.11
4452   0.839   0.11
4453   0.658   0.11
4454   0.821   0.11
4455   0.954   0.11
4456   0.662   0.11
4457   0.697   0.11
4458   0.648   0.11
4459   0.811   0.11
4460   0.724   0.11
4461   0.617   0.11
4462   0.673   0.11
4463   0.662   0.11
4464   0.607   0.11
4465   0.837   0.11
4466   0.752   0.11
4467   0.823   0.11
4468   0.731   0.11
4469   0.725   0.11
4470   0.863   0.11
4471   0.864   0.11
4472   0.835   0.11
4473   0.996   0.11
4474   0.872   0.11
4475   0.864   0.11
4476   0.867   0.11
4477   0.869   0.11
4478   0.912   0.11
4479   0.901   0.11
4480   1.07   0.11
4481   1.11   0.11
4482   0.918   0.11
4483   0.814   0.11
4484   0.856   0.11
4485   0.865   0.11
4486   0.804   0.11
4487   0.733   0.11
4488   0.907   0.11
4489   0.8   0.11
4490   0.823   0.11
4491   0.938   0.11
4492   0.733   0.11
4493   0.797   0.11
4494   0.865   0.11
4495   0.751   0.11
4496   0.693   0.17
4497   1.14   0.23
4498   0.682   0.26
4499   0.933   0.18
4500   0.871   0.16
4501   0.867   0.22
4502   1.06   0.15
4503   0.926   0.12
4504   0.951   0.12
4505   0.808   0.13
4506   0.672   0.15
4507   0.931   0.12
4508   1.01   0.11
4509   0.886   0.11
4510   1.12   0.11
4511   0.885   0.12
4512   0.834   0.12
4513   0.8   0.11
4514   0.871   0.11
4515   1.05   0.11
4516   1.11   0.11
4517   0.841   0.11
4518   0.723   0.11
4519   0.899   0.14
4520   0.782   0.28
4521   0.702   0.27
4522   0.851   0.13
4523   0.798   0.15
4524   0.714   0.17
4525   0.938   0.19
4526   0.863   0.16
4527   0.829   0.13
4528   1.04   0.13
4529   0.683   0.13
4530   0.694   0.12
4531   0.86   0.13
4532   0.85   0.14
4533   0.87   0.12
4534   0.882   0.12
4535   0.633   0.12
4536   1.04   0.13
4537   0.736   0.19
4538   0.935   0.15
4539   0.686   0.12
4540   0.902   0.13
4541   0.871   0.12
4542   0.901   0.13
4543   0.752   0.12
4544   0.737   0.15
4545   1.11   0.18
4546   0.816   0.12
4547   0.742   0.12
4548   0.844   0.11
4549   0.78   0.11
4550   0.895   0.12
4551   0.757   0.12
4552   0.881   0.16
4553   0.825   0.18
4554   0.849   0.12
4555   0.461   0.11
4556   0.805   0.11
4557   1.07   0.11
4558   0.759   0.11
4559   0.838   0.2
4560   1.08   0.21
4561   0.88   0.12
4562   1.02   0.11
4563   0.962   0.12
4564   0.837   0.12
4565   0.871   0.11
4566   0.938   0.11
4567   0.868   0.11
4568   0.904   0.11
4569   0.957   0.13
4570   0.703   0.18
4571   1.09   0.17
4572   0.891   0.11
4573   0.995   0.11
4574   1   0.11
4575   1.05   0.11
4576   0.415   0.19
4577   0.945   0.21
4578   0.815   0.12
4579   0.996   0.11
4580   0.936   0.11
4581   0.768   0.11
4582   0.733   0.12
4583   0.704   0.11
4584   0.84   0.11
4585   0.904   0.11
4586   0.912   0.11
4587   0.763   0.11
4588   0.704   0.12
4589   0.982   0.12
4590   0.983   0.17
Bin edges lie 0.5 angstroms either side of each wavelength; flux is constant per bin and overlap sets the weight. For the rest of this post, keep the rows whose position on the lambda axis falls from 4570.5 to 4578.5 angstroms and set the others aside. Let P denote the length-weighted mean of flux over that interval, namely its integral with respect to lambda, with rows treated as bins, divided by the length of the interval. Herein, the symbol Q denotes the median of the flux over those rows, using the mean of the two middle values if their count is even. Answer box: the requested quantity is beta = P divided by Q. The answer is 0.93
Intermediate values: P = 0.90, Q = 0.97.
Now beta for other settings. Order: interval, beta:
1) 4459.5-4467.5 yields 1.02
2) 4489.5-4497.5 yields 1.04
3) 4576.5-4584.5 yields 1.02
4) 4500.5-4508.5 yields 0.97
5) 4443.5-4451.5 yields 0.97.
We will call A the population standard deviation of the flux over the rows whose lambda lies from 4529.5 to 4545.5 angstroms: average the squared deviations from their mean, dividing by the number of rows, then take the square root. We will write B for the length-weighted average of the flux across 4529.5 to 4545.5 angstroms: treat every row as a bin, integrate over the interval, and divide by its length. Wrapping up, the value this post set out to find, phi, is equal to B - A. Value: 0.716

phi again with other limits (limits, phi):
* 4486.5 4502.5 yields 0.726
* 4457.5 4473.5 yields 0.657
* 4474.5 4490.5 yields 0.790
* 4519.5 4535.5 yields 0.709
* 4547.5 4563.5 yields 0.715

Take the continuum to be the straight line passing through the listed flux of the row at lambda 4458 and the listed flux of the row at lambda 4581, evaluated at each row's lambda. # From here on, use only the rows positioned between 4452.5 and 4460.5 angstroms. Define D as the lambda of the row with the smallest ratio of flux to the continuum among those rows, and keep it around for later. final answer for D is 4458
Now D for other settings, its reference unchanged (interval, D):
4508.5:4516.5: 4513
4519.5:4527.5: 4521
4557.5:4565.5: 4558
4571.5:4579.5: 4576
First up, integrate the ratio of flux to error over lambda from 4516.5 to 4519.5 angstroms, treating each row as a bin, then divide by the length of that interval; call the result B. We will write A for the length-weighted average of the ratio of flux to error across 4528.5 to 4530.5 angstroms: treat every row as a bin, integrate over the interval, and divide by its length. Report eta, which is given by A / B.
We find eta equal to 0.80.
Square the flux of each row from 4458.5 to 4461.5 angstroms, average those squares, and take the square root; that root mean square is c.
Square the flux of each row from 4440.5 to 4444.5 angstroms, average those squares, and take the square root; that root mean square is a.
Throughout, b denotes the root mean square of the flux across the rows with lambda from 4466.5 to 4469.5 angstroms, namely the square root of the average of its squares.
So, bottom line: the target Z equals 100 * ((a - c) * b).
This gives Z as -2.0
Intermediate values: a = 0.70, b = 0.76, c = 0.72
